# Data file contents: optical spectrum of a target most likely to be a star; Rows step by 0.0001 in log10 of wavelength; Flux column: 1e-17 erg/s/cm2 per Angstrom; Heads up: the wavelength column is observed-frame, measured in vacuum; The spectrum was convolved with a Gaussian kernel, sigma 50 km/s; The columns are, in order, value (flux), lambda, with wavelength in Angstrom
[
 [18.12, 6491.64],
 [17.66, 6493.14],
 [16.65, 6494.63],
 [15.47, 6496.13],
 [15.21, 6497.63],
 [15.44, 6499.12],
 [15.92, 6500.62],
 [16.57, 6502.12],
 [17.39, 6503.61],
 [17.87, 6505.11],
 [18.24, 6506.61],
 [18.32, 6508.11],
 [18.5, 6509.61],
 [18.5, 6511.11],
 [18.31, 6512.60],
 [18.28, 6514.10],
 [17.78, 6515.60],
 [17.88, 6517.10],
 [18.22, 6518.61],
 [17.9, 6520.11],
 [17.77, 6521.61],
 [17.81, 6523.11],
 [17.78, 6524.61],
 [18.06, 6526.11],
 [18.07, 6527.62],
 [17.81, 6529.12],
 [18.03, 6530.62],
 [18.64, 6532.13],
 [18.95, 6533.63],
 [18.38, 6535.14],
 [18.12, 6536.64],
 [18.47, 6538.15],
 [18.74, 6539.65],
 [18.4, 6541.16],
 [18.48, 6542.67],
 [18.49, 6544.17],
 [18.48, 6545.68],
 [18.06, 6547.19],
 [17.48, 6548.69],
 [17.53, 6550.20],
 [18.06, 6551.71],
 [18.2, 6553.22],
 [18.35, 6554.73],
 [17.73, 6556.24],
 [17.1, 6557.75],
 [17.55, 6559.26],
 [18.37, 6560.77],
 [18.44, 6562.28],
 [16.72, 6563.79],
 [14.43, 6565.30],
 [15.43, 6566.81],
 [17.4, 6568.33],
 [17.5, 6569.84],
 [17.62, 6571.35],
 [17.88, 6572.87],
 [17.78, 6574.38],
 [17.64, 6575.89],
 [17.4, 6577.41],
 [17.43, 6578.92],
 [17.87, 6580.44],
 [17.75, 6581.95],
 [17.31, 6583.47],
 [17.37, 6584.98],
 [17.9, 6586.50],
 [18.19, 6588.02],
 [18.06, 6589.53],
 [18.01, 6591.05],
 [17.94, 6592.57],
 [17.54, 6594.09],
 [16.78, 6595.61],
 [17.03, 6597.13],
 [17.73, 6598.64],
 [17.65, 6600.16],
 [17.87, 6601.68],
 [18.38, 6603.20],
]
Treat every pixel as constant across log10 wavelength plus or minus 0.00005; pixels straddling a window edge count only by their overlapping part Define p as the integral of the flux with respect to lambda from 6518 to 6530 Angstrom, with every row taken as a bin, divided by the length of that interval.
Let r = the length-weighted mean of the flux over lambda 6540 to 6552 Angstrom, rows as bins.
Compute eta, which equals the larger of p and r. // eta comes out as 18.1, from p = 17.9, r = 18.1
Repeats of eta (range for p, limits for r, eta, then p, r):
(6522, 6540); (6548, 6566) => 18.2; 18.2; 17.5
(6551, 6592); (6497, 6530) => 17.6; 17.5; 17.6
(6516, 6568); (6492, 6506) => 17.9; 17.9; 16.5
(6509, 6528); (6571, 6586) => 18.1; 18.1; 17.6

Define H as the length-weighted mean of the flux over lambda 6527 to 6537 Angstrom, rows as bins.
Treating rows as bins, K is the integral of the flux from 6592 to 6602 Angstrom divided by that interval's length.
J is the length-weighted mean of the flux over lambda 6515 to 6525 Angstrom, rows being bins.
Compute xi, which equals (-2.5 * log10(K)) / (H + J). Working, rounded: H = 18.3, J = 17.9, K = 17.49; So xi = -0.0859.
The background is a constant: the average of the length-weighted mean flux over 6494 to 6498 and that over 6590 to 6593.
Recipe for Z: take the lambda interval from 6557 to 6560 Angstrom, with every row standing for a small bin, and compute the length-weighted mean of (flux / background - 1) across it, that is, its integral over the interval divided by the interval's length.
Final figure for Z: 0.027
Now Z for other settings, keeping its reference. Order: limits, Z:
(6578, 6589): 0.049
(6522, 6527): 0.060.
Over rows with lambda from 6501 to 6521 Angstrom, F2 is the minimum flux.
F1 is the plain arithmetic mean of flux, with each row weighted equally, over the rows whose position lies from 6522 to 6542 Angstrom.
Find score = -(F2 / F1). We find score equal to -0.91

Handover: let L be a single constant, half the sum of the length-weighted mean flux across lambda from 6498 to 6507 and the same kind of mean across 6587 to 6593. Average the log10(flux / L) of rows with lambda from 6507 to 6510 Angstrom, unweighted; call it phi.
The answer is 0.024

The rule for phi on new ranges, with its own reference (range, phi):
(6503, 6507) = 0.010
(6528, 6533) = 0.018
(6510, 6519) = 0.018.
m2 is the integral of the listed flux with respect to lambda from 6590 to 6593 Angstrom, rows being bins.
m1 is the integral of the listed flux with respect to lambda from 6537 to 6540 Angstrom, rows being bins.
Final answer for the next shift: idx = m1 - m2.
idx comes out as 2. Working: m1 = 55.6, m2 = 54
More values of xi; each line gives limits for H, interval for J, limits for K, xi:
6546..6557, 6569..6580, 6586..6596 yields -0.0879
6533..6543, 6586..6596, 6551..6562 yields -0.0864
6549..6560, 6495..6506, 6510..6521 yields -0.0924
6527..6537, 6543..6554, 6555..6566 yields -0.0850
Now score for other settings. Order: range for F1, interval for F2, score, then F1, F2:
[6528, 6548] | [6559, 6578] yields -0.78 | 18.4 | 14.43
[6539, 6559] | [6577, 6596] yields -0.93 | 18.1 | 16.78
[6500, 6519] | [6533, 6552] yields -0.98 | 17.8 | 17.48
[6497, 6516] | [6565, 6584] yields -0.83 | 17.4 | 14.43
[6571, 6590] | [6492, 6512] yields -0.86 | 17.7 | 15.21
